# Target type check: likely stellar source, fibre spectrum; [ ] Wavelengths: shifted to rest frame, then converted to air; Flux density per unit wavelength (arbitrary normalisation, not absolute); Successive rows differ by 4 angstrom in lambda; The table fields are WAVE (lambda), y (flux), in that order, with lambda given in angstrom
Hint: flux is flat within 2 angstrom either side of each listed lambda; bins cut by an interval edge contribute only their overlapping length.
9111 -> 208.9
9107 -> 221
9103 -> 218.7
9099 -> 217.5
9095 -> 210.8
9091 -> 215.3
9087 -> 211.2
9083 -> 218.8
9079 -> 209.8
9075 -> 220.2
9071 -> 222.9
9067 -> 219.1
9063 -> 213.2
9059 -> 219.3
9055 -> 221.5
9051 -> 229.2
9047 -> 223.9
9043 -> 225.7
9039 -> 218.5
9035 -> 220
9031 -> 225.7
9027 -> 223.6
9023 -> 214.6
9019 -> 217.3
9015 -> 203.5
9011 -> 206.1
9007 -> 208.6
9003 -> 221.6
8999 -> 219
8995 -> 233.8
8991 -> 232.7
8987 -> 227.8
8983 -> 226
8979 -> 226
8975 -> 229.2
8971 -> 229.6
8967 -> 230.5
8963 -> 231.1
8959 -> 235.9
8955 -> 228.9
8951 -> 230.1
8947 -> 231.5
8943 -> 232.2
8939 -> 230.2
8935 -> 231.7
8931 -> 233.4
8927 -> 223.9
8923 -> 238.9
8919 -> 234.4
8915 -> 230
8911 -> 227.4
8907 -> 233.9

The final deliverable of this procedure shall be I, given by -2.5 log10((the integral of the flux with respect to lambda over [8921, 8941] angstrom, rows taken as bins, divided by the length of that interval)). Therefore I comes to -5.91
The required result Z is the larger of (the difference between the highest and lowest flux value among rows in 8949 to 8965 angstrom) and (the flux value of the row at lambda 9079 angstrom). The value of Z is 210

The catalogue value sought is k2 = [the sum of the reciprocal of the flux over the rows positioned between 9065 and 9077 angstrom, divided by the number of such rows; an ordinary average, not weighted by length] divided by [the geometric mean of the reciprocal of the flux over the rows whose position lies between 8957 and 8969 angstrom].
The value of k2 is 1.05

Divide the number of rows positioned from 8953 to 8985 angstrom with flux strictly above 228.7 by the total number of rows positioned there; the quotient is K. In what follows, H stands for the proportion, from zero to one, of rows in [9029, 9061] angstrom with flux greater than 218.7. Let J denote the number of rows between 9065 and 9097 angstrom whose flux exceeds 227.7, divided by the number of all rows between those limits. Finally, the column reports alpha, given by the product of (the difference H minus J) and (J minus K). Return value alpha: -0.66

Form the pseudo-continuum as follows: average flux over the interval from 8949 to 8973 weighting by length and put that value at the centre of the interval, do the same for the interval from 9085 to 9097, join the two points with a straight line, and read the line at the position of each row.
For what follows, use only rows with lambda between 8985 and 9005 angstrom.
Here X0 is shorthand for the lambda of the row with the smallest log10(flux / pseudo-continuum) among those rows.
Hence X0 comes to 8999 angstrom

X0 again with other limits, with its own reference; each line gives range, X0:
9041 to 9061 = 9059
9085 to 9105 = 9087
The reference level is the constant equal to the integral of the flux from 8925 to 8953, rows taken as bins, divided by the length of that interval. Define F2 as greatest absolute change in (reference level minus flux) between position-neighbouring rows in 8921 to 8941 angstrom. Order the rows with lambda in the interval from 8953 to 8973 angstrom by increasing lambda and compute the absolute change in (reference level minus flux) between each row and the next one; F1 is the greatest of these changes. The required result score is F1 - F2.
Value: -8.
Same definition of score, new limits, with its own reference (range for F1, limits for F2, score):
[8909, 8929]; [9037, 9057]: 7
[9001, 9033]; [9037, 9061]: 6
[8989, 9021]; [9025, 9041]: 9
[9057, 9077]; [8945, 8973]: -1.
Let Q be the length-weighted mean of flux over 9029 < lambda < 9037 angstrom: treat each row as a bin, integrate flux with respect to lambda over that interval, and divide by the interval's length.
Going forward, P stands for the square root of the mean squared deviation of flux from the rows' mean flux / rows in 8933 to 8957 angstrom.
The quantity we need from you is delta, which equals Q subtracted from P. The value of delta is -222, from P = 1.1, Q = 223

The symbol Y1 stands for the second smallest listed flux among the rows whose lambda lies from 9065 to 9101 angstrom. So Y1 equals 210.8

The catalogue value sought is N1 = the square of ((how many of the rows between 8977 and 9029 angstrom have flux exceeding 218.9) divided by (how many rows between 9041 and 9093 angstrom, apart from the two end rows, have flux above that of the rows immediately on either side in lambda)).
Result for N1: 7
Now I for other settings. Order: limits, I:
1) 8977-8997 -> -5.90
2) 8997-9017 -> -5.81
